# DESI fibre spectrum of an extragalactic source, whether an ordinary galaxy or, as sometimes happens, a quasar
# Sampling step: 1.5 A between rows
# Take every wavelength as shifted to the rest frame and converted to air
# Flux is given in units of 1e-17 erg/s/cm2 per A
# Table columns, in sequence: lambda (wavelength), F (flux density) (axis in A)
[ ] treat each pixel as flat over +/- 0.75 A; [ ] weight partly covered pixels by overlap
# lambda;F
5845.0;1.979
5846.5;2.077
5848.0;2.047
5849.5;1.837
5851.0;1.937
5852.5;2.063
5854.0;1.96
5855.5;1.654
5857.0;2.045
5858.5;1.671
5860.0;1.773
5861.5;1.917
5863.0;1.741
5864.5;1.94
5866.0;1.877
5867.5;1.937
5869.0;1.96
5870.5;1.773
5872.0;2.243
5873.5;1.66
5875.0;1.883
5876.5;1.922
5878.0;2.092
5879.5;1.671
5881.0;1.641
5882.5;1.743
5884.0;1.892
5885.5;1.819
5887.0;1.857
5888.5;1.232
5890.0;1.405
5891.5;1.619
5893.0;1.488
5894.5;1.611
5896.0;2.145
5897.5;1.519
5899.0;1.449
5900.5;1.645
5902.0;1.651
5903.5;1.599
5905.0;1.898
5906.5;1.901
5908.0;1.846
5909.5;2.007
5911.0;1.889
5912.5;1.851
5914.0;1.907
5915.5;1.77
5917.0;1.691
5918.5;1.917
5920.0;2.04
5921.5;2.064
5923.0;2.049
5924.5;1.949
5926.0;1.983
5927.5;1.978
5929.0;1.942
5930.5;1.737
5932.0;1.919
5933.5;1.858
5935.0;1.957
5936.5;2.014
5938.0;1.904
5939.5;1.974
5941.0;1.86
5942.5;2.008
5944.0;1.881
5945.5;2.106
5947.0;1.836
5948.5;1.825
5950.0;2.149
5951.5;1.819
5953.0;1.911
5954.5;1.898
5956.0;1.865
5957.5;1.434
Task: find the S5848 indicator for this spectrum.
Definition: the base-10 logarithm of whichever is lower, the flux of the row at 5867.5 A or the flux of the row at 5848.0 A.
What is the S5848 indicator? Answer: 0.2871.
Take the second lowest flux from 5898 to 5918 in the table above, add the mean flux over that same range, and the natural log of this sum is 1.22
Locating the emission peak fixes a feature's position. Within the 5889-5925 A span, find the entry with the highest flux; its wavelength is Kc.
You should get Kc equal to 5896.0 A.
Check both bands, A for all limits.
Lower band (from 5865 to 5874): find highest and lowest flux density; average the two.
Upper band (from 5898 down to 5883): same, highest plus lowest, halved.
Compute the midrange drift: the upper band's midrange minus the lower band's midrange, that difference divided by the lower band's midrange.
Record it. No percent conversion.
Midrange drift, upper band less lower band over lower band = -0.13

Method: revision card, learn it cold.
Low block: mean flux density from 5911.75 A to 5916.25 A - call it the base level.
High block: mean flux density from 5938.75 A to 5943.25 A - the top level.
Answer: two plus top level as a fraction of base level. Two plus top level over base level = 3.06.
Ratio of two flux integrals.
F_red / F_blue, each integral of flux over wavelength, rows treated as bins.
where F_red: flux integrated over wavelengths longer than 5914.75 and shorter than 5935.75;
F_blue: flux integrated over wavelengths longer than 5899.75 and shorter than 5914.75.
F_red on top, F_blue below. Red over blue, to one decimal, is 1.5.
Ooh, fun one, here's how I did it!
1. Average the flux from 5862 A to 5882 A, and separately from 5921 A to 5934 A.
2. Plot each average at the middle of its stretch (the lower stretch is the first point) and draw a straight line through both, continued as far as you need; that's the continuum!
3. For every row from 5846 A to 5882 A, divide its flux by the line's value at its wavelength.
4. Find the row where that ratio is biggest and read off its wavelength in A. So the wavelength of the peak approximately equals 5872.0 A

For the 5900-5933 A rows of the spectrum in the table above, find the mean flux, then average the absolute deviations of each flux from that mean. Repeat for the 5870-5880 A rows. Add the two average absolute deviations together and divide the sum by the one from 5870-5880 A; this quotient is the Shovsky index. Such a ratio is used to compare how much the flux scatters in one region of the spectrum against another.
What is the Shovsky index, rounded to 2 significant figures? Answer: 1.7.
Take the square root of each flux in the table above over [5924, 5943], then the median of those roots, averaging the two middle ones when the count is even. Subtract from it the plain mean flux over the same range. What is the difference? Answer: -0.53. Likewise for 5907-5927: -0.54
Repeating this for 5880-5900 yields -0.38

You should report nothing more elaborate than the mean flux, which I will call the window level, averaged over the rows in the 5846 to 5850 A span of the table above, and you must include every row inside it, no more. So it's 1.99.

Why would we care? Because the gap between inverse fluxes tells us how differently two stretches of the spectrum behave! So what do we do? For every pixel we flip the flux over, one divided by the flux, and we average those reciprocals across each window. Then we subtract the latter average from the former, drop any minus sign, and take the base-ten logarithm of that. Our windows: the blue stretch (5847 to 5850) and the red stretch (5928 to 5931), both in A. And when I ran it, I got -1.5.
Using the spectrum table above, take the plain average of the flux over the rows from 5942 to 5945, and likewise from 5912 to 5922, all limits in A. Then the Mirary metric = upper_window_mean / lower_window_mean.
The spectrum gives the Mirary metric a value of 1.03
